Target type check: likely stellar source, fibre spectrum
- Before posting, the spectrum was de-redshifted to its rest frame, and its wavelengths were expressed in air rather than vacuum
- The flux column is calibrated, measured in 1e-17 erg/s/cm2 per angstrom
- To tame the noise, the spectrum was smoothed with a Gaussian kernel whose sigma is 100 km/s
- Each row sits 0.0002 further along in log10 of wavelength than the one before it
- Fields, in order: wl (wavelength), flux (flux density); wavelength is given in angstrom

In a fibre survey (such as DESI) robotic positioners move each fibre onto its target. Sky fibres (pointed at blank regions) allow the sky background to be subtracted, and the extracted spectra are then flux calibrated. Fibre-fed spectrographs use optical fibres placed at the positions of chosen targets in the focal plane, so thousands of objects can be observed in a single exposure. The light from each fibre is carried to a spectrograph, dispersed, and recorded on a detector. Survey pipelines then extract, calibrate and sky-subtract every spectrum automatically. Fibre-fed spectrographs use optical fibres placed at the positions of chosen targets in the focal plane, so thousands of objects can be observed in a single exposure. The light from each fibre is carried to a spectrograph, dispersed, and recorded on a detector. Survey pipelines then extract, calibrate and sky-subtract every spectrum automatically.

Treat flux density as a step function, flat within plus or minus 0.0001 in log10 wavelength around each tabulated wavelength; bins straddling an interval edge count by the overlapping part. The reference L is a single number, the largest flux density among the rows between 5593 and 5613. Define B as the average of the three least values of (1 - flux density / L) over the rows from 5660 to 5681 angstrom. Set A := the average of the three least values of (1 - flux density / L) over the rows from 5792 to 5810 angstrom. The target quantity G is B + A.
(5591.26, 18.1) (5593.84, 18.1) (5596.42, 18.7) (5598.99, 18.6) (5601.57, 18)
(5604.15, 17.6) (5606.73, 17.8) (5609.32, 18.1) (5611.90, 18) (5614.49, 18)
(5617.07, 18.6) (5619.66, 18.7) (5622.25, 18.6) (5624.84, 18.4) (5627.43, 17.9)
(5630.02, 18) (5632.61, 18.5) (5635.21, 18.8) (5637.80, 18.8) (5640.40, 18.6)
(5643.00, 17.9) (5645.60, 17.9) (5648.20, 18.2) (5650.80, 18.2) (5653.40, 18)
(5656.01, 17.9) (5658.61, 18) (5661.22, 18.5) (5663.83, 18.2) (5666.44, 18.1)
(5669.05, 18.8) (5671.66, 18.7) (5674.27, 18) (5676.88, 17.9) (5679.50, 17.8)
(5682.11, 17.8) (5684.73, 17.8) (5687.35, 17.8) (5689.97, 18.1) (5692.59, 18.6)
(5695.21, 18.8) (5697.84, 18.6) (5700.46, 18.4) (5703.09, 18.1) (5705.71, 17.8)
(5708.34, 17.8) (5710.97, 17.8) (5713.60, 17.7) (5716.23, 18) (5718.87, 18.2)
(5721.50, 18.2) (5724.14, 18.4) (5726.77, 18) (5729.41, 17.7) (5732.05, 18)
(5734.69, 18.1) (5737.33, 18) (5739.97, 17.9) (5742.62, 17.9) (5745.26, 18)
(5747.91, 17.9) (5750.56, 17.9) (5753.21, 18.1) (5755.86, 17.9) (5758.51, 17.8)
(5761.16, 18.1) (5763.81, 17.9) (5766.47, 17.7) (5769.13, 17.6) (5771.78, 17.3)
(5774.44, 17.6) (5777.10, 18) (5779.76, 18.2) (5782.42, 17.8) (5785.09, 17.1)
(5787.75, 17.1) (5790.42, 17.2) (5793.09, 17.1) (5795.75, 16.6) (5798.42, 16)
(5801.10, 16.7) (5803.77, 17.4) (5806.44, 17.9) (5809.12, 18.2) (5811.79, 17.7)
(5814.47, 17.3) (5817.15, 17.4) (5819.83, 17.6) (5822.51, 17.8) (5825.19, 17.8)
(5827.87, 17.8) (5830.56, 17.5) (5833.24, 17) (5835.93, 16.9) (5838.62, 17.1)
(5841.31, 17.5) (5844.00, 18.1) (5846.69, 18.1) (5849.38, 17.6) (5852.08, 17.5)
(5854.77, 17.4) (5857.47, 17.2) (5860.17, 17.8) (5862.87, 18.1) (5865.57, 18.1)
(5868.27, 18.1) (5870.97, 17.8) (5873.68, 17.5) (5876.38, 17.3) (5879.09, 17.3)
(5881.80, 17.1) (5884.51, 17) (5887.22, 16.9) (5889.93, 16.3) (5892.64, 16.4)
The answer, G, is 0.048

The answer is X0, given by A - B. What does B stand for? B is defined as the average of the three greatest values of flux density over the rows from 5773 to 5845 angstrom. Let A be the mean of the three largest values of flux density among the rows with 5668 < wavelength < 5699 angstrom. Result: 0.60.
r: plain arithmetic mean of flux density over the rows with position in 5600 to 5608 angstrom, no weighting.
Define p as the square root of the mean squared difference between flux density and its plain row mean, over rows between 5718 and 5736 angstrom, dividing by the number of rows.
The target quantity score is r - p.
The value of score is 17.6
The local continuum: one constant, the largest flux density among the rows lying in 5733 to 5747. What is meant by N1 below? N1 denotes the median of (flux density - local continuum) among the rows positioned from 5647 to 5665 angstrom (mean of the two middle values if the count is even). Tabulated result 0.1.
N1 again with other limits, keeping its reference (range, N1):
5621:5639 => 0.4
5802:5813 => -0.3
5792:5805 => -1.4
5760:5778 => -0.4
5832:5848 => -0.8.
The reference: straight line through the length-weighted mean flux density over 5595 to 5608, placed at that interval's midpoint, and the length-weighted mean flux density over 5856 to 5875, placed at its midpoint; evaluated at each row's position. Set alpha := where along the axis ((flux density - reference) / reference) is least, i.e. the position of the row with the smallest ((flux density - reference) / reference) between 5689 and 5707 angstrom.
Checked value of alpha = 5705.71 angstrom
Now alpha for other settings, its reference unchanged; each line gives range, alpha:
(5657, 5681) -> 5679.50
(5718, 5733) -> 5729.41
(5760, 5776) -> 5771.78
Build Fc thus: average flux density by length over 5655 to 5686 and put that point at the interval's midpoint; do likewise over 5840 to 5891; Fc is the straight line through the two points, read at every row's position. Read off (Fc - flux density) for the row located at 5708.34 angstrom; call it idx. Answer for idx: 0.2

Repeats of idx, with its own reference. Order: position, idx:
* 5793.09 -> 0.6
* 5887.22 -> 0.5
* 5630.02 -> 0.3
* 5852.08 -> 0.1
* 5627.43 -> 0.4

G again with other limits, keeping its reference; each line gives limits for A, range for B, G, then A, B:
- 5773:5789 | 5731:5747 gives 0.073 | 0.0374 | 0.036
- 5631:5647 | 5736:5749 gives 0.037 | -0.0018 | 0.039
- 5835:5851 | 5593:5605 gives 0.053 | 0.0410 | 0.012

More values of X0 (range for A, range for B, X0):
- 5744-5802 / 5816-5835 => 0.33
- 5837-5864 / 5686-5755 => -0.57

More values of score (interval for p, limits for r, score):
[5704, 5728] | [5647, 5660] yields 17.8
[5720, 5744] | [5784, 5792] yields 16.9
